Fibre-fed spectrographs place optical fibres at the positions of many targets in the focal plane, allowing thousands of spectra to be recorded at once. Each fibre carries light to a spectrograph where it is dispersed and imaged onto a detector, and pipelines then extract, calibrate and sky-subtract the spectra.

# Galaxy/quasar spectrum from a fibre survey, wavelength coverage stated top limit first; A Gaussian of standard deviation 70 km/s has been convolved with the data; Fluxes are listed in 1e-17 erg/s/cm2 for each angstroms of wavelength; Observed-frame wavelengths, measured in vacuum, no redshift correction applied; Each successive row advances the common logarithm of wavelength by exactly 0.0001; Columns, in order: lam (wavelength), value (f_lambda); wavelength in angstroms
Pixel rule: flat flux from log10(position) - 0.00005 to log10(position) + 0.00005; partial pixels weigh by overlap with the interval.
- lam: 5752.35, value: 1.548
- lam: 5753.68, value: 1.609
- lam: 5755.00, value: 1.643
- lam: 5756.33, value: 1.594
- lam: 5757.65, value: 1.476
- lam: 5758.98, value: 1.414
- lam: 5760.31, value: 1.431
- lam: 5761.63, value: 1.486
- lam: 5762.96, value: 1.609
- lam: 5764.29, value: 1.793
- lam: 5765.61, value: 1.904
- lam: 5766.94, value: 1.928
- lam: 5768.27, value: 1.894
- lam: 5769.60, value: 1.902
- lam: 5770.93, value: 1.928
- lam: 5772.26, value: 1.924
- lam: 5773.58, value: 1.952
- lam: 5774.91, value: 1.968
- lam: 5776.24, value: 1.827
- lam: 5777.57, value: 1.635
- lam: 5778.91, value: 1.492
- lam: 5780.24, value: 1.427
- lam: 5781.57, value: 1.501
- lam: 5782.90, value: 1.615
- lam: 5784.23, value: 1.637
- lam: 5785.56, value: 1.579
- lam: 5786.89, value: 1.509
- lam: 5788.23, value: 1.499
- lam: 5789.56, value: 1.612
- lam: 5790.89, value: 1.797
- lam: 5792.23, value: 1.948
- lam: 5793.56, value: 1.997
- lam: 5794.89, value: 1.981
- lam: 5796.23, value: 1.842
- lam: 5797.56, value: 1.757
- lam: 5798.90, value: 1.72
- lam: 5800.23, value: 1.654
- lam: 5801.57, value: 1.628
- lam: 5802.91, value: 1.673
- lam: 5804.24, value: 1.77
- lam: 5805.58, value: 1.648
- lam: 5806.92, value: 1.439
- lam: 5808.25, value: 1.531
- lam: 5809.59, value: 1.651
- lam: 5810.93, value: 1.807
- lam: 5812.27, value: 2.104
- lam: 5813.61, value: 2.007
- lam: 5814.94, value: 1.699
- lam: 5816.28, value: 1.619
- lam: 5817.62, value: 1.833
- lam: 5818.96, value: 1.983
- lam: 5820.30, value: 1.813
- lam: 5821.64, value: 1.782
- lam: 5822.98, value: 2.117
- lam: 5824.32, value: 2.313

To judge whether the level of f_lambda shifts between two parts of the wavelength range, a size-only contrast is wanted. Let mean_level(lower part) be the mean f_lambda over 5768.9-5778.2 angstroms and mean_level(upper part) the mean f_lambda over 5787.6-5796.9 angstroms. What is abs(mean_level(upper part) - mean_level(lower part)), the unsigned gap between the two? 0.07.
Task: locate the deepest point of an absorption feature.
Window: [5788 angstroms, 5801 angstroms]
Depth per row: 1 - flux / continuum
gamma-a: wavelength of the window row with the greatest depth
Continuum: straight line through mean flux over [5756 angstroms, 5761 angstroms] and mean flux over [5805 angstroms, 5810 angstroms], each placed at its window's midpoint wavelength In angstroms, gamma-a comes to 5788.23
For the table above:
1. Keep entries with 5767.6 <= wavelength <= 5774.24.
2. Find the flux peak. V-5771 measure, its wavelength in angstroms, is 5773.58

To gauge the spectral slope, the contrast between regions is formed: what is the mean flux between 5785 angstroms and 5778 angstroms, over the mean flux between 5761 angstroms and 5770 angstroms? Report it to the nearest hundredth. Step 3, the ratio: 0.86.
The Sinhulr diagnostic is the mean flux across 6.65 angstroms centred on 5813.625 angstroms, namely 1.8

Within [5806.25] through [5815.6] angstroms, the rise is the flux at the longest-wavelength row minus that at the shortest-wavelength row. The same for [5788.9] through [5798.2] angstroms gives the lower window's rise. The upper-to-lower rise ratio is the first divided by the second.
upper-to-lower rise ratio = 1.8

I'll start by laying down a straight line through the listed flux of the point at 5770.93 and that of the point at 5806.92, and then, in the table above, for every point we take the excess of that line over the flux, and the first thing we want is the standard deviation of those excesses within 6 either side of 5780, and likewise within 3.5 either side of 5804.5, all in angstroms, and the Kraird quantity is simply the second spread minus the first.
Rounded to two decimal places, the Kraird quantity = -0.04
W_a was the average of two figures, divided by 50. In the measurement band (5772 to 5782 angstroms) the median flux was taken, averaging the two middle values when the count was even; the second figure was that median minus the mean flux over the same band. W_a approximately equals 0.0175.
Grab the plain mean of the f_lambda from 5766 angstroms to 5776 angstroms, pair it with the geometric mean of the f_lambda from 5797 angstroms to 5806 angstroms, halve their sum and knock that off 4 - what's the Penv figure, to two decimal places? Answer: 2.19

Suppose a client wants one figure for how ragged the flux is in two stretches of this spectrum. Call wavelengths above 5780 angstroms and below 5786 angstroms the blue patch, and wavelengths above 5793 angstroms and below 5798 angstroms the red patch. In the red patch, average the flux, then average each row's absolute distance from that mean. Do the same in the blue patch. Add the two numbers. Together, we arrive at 0.16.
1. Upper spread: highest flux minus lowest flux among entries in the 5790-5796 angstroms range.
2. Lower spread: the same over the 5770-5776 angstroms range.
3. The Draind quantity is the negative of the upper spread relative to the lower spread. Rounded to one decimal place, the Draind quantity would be -4.5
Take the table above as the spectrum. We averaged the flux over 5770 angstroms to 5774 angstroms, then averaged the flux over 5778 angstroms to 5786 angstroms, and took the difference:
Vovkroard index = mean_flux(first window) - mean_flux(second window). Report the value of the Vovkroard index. 0.39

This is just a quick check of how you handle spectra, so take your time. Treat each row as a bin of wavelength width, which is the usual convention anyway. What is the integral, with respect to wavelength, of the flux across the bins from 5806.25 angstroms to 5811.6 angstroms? 8.6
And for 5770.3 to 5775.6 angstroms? 10.3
